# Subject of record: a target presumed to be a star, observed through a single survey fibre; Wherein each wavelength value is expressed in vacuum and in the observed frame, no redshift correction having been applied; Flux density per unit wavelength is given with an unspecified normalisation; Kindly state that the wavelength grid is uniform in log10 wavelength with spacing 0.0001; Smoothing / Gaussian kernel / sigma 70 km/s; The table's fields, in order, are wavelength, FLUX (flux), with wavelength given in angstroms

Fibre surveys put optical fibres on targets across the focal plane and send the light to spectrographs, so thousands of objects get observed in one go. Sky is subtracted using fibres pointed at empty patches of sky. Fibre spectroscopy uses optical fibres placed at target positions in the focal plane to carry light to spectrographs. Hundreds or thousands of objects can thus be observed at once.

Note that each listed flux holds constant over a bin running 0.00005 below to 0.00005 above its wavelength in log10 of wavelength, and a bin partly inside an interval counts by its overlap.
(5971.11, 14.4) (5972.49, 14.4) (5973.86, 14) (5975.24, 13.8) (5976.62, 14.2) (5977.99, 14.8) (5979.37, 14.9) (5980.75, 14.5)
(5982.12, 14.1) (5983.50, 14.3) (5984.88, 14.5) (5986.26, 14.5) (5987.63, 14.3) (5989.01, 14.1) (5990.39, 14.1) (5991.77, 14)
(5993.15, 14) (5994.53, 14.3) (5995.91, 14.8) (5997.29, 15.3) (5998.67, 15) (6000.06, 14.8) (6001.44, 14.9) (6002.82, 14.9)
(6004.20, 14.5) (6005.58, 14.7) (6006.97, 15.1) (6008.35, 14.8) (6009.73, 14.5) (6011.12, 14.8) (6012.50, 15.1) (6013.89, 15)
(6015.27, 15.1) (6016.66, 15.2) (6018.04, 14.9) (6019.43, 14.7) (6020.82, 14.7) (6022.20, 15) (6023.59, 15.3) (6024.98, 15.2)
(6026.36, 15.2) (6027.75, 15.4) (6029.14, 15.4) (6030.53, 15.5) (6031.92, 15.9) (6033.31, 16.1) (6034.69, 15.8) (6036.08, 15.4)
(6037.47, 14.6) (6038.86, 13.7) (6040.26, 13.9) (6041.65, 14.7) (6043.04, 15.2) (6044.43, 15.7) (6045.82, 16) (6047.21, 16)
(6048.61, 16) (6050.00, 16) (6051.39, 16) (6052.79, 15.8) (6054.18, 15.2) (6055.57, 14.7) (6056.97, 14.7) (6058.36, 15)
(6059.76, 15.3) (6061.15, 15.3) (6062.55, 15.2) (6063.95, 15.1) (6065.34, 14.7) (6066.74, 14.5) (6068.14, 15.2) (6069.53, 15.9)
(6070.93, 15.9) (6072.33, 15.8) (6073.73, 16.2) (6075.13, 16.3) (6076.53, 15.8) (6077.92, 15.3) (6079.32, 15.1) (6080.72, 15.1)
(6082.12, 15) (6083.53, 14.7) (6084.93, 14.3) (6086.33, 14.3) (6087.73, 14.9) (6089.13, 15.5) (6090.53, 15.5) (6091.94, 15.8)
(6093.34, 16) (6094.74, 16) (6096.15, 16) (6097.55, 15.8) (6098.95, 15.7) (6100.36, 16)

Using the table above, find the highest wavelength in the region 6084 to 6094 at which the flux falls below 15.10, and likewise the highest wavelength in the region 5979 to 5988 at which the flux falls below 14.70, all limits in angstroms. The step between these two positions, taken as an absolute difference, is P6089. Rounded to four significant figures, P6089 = 100.1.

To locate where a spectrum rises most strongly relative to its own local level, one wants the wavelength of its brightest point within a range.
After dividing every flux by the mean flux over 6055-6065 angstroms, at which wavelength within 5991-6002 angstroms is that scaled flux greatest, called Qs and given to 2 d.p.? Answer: 5997.29 angstroms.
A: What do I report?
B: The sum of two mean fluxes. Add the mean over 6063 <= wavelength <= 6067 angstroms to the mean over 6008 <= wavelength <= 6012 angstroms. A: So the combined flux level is 29.5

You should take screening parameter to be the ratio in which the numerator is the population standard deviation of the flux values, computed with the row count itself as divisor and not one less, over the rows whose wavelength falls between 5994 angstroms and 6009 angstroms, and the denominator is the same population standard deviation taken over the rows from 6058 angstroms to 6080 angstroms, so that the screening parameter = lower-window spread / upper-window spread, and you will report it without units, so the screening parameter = 0.52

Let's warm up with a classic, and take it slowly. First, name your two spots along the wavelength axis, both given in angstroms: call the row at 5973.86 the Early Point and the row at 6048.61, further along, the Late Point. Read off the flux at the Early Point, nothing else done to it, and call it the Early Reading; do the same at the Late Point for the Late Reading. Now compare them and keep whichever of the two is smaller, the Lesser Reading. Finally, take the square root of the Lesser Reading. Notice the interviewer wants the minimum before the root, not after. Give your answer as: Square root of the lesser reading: 3.74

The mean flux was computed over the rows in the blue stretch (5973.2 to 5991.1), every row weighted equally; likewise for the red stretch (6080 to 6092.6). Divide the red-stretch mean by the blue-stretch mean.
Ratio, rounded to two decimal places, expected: 1.05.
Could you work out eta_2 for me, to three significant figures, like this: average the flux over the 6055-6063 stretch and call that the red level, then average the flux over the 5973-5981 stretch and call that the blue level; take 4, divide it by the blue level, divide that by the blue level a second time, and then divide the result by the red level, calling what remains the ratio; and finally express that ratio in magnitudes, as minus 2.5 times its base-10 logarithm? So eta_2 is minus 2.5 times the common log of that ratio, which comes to 7.22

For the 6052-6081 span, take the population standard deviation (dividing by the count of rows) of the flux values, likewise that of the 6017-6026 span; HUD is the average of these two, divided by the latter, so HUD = 1.6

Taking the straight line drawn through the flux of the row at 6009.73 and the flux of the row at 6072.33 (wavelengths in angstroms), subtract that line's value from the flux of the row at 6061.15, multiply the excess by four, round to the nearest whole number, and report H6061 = -1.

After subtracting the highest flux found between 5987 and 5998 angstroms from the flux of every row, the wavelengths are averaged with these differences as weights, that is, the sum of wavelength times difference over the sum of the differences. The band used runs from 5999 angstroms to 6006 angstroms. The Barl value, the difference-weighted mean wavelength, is 6003.1 angstroms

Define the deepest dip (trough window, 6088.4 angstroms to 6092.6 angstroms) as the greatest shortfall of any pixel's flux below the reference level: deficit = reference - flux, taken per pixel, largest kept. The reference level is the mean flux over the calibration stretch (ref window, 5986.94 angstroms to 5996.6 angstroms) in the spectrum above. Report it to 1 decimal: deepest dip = -1.3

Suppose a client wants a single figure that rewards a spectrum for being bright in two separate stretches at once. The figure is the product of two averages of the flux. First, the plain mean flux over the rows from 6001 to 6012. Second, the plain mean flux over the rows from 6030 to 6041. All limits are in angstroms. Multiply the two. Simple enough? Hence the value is 223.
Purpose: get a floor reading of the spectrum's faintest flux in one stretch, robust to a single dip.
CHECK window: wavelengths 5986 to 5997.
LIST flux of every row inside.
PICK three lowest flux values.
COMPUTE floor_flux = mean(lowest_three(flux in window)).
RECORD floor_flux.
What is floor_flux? 14.0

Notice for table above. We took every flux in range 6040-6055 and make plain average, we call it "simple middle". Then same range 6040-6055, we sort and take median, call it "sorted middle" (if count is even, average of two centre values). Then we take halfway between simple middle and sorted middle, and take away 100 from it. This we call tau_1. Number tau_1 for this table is -84.3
